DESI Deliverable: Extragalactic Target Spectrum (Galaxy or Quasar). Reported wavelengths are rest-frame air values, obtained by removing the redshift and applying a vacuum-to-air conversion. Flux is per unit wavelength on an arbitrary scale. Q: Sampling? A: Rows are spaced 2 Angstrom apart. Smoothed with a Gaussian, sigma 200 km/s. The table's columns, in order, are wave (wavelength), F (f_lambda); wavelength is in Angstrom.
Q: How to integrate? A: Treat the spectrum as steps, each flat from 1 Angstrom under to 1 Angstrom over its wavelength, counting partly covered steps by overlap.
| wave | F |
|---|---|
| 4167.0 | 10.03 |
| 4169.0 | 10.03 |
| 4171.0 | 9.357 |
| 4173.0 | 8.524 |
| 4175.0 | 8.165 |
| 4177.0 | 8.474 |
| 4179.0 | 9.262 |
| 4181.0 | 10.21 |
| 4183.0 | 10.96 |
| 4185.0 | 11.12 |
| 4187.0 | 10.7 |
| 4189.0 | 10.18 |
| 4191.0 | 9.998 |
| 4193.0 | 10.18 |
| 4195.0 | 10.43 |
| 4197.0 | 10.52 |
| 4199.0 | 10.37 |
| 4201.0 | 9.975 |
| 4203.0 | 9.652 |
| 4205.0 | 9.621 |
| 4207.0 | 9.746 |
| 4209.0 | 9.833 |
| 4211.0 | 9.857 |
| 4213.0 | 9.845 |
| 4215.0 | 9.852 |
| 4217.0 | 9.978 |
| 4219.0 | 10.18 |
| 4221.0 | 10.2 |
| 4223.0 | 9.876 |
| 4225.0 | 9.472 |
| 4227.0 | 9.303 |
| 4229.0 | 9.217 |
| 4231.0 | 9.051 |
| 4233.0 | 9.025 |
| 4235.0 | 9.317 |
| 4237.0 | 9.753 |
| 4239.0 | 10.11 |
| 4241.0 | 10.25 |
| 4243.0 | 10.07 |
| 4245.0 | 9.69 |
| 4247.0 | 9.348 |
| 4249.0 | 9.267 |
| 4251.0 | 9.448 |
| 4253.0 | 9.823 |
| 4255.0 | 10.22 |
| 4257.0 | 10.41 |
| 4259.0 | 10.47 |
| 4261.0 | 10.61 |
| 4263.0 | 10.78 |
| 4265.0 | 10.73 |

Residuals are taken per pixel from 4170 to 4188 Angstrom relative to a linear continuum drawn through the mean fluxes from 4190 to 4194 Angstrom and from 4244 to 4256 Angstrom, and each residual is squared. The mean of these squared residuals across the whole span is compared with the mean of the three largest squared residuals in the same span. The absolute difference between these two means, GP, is 1.9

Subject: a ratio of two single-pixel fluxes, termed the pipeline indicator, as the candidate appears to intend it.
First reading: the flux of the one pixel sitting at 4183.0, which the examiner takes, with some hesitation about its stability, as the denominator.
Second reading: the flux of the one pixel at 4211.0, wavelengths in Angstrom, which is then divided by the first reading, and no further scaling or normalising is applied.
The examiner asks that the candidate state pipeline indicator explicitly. 0.90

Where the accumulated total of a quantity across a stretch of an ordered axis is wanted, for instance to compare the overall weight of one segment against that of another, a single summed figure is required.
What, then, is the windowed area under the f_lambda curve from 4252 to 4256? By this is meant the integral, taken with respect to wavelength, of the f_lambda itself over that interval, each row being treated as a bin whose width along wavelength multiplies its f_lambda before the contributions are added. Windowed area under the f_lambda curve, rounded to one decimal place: 40.1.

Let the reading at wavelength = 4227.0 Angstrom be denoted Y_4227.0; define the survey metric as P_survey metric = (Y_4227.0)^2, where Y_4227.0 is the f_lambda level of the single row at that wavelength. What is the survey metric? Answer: 87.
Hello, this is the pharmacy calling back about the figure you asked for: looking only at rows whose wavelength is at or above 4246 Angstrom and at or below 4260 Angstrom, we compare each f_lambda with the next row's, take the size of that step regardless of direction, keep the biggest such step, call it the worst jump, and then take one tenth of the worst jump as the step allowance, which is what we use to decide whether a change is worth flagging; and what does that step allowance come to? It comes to 0.040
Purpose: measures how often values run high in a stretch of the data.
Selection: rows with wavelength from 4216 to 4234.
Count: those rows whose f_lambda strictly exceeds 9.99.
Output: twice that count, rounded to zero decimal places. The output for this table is 4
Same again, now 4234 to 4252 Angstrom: 6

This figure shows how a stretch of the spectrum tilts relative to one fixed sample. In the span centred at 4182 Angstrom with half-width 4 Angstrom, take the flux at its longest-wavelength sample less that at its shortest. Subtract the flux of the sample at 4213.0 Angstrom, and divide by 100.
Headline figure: -0.080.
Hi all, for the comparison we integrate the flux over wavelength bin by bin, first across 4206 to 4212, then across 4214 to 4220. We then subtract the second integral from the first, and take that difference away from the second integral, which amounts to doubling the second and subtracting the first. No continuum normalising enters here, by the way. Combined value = 61.2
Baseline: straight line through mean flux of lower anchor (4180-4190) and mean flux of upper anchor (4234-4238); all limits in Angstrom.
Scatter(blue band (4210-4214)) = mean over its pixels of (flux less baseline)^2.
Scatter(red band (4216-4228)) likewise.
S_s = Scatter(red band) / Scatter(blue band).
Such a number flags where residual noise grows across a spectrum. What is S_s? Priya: 1.9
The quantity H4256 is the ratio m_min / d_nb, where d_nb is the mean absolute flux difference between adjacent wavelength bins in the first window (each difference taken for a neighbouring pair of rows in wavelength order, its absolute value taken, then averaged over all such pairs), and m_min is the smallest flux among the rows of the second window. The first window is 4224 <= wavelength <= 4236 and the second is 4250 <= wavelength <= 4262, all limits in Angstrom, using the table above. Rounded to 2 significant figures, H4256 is 64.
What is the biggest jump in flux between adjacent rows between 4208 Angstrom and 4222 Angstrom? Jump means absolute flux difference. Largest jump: 0.20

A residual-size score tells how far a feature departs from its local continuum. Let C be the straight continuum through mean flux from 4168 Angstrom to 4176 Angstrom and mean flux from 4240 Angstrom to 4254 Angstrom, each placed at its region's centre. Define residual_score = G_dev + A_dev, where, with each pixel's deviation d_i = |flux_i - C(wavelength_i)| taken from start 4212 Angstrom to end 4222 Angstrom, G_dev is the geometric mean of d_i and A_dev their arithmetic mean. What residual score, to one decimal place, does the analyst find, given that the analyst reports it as 1.2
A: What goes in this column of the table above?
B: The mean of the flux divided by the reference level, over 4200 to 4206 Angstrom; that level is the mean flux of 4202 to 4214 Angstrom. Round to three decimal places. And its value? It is 0.999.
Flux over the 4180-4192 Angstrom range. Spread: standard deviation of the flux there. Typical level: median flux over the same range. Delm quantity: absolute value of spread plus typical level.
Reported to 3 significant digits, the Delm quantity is 10.9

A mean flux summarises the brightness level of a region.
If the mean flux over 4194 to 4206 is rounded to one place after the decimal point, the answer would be 10.1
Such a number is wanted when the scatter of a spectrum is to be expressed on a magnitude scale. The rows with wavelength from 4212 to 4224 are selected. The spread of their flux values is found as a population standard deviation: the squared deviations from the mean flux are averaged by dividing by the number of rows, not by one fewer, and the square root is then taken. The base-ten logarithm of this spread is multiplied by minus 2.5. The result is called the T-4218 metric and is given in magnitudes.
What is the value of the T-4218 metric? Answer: 2.1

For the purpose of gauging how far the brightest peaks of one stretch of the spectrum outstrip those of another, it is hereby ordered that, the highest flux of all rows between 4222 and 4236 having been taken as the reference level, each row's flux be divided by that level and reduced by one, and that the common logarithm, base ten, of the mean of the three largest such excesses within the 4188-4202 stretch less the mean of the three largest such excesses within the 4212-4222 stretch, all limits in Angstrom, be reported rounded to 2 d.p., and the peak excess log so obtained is -1.49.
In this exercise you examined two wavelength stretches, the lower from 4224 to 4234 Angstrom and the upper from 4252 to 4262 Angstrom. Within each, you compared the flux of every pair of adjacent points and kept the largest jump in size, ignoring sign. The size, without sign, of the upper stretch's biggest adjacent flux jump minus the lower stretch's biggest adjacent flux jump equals 0.23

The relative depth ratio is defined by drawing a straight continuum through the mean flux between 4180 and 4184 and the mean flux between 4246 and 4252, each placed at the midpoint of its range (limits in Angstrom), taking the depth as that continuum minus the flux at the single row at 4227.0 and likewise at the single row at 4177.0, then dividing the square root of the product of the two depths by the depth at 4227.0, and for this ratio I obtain 2.2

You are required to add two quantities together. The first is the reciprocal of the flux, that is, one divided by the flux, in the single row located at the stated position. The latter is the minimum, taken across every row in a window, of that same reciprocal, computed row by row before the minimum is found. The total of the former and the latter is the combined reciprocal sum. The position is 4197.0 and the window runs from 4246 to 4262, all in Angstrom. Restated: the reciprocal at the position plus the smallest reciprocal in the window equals 0.189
